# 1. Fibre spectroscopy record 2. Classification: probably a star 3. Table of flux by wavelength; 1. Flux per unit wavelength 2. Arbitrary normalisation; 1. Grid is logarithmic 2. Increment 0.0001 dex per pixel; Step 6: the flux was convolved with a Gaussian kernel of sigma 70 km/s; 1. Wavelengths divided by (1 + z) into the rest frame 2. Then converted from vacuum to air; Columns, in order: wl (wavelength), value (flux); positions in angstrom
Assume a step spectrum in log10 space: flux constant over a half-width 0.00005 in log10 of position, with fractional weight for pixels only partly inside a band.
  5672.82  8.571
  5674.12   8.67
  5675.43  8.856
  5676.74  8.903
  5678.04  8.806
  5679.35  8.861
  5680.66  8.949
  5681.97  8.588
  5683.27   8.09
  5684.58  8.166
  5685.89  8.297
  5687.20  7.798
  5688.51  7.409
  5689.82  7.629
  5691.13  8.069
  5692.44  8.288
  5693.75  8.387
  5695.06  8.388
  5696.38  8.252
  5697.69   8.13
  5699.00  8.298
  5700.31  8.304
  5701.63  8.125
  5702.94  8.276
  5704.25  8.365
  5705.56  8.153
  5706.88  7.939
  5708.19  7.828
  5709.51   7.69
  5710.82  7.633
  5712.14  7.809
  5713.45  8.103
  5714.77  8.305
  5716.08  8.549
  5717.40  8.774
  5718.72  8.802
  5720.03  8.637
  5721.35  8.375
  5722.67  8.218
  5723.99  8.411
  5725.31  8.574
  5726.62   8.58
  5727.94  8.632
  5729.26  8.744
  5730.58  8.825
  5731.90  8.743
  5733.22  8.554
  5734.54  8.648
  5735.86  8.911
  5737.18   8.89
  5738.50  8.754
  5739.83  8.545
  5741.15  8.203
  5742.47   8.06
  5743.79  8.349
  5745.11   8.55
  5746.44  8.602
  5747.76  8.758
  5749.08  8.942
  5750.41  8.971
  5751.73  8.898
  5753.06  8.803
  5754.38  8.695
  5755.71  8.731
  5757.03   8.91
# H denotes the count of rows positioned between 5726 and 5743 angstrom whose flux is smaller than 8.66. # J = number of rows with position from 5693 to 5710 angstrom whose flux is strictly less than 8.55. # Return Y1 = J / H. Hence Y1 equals 1.9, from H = 7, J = 13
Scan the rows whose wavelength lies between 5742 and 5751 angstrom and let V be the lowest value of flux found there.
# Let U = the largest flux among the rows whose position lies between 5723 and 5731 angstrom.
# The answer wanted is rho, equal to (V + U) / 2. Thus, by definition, 8.44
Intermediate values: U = 8.825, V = 8.06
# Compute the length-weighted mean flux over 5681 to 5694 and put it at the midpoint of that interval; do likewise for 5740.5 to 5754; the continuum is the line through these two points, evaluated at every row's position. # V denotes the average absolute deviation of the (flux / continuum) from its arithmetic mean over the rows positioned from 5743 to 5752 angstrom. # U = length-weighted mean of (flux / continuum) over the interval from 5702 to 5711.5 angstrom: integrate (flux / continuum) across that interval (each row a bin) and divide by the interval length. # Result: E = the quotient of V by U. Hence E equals 0.021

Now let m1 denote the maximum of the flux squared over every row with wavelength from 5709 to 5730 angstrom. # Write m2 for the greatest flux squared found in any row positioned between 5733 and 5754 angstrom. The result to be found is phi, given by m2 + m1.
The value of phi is 158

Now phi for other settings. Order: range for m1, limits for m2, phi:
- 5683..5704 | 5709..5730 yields 148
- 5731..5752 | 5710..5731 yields 158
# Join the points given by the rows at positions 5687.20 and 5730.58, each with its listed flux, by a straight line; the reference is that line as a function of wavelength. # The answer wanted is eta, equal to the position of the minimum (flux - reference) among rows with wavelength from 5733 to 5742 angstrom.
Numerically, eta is 5741.15 angstrom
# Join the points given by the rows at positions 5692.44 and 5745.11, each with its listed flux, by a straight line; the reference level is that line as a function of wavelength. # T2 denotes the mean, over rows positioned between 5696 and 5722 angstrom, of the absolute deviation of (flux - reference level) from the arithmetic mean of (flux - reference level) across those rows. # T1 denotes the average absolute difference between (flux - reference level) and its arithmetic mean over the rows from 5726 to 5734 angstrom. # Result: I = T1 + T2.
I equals 0.335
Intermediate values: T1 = 0.09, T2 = 0.25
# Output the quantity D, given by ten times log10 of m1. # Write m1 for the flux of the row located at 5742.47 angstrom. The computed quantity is 9.06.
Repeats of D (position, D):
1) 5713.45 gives 9.09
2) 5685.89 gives 9.19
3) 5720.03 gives 9.36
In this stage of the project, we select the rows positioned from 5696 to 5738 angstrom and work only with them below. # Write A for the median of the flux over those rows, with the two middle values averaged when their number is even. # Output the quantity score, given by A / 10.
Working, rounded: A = 8.37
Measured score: 0.84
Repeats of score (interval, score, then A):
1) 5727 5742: 0.87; 8.74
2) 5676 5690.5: 0.83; 8.30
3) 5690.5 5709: 0.83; 8.26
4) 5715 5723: 0.86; 8.59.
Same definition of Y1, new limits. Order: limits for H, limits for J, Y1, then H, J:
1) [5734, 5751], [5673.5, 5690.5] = 0.9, 7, 6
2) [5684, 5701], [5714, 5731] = 0.4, 13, 5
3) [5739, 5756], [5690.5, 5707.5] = 2.2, 6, 13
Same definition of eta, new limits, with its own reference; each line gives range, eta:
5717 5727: 5722.67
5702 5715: 5710.82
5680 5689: 5688.51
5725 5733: 5726.62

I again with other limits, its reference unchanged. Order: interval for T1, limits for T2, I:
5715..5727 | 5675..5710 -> 0.463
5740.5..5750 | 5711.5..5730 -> 0.451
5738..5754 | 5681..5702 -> 0.435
